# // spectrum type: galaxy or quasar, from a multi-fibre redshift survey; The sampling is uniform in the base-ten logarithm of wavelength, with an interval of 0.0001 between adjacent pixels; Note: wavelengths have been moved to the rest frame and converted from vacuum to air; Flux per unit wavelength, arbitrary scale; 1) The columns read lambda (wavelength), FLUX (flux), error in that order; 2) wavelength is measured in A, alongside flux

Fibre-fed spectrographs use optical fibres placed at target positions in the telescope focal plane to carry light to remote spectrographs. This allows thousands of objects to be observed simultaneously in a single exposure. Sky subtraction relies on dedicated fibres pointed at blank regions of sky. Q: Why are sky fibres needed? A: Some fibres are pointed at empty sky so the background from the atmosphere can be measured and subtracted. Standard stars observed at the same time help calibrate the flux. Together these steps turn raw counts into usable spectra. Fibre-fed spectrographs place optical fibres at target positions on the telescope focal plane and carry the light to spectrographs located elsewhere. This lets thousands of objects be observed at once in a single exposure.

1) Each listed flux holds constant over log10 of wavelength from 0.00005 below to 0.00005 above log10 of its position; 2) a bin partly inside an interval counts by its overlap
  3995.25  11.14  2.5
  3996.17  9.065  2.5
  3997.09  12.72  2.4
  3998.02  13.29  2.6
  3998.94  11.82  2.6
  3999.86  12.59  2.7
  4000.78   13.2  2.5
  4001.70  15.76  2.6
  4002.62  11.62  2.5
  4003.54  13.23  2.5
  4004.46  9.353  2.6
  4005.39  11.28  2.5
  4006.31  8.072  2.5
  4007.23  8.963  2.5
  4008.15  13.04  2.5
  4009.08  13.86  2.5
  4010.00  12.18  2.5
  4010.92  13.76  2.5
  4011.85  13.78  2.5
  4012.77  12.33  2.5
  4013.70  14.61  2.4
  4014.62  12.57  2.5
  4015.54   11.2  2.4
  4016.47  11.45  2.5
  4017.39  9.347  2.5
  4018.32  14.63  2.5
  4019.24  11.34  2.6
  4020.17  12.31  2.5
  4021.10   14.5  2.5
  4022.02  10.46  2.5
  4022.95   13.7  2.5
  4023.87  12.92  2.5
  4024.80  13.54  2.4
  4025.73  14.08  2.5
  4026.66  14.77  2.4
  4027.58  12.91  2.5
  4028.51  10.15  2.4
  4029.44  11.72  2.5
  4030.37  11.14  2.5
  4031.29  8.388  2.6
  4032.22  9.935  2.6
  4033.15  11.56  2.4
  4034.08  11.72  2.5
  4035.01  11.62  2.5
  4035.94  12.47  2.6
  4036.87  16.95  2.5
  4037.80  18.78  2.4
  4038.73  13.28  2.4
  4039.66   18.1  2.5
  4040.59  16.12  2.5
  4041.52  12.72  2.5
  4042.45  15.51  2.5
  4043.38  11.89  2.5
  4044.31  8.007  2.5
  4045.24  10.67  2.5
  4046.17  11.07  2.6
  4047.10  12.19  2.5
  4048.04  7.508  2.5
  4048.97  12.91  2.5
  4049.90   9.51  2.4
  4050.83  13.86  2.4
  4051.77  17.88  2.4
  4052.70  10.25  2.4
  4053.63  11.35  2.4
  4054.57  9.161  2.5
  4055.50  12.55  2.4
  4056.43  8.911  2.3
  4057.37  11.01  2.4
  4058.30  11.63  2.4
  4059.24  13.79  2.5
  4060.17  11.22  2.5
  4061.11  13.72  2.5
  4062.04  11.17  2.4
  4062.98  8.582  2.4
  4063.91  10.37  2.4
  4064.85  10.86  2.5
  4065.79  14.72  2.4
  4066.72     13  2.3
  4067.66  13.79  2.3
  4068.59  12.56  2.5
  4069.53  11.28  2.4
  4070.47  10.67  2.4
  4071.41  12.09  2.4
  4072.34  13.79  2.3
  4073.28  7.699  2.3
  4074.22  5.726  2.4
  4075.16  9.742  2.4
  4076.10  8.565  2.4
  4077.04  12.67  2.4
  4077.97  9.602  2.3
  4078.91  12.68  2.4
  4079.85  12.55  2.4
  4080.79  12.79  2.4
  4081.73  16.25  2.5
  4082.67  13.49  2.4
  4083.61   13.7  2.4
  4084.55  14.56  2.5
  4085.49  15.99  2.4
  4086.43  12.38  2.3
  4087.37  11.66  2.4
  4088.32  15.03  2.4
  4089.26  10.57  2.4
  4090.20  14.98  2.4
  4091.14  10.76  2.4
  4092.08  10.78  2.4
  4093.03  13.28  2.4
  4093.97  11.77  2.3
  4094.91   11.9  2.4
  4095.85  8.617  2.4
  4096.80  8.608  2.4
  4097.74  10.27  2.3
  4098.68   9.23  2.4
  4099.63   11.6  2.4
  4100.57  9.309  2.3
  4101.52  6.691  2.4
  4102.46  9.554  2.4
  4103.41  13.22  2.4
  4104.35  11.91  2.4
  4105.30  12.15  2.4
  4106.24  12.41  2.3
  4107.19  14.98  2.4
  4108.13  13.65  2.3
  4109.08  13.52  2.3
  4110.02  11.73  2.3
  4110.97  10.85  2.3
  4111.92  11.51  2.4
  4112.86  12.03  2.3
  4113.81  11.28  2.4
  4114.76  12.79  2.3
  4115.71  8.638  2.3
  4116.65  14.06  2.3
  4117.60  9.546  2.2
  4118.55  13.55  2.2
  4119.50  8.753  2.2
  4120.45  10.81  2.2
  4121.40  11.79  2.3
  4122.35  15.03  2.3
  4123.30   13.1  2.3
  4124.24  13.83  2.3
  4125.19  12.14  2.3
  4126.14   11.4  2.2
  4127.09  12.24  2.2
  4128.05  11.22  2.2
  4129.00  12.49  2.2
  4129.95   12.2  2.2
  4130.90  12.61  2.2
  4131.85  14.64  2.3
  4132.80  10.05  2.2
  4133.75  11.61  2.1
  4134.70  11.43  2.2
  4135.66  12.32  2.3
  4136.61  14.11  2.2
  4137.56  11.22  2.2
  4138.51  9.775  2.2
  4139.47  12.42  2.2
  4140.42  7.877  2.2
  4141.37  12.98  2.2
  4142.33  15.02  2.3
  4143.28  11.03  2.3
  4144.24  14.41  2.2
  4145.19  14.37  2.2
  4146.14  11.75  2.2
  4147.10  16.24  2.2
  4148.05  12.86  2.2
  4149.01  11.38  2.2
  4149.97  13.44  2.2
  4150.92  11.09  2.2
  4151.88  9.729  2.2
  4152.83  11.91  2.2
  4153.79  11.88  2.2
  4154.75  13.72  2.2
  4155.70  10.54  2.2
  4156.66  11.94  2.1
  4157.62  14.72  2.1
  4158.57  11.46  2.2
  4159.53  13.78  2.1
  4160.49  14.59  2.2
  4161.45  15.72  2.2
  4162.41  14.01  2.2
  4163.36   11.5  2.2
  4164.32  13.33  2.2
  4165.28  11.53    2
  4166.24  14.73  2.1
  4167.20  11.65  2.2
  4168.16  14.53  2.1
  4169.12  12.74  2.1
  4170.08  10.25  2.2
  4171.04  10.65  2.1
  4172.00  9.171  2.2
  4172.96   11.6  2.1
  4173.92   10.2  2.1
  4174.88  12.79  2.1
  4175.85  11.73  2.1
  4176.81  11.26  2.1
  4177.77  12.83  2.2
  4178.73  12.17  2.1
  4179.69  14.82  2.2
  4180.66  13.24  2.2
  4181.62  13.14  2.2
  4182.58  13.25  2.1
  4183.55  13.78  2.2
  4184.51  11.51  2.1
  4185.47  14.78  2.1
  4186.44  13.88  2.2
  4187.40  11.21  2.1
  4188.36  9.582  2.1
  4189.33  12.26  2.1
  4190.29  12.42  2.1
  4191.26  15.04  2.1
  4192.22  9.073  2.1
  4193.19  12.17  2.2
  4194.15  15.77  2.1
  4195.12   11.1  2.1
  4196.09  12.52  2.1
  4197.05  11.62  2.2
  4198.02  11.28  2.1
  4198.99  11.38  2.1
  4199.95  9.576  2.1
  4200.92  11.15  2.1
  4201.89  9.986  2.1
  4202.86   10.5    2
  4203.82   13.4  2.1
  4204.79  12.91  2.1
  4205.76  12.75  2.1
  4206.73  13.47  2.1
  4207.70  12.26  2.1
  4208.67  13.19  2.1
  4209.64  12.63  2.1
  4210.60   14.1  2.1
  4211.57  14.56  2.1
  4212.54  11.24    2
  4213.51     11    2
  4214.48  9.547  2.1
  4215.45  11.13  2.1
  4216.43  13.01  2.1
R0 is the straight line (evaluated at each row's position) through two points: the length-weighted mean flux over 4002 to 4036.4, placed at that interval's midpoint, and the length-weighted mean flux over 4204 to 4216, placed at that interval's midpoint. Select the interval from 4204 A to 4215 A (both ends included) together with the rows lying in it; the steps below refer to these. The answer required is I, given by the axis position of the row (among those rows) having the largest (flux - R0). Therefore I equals 4211.57 A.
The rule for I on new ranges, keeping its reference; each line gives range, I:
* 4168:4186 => 4179.69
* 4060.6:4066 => 4065.79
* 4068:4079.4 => 4072.34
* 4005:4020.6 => 4018.32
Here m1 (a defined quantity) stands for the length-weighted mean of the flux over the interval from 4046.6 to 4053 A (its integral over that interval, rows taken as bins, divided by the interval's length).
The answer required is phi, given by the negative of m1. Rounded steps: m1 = 12.1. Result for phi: -12.1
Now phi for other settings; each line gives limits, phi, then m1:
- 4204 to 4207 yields -13.0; 13.0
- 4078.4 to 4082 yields -13.4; 13.4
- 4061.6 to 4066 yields -10.9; 10.9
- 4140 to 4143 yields -12.0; 12.0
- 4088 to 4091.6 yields -12.8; 12.8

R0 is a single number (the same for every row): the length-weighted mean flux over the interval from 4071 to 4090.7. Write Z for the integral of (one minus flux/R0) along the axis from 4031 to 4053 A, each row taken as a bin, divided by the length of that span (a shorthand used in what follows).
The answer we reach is -0.037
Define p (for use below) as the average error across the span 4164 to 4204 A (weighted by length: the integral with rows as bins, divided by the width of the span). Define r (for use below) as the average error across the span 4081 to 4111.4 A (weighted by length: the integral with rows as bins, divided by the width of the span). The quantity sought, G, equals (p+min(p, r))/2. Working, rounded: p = 2.1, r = 2.38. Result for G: 2.12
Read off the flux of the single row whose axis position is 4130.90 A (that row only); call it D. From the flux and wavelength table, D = 12.61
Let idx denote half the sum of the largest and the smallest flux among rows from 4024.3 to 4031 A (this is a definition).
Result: 12.5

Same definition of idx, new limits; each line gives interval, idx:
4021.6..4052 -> 13.1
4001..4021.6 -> 11.9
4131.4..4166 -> 12.1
